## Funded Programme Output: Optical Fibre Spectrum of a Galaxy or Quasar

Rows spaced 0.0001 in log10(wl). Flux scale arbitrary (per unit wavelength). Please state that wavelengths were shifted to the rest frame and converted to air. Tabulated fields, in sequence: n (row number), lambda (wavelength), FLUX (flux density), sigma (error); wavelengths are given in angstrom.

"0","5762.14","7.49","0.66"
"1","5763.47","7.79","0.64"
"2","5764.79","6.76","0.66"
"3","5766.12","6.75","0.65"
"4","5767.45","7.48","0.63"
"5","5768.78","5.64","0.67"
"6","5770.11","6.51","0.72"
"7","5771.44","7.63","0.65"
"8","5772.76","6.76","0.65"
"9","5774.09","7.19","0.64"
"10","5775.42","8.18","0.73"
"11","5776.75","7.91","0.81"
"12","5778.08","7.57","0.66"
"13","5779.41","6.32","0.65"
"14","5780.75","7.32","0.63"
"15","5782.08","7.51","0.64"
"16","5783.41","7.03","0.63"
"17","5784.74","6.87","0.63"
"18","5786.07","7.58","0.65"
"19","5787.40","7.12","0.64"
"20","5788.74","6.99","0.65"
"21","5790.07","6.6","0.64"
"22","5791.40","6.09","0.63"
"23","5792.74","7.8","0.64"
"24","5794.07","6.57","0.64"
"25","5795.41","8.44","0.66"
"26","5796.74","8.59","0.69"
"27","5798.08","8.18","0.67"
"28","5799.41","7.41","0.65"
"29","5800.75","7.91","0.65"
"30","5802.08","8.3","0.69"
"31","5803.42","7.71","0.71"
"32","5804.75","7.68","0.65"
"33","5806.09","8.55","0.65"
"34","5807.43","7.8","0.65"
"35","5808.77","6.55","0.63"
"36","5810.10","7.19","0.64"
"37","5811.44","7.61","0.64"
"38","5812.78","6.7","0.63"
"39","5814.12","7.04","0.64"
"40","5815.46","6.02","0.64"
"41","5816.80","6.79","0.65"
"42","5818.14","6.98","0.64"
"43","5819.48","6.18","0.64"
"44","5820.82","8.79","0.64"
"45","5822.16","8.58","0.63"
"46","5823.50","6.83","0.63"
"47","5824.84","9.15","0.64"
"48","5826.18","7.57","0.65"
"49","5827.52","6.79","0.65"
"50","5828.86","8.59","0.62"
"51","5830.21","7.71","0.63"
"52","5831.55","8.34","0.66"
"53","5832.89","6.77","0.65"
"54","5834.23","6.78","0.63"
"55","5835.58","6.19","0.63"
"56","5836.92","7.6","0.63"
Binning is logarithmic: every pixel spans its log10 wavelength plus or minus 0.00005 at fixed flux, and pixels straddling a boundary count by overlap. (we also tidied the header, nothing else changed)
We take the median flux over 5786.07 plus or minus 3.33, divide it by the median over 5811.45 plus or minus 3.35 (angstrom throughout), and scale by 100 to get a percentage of 100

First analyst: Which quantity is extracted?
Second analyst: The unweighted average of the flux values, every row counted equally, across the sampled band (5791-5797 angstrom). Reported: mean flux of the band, 7.5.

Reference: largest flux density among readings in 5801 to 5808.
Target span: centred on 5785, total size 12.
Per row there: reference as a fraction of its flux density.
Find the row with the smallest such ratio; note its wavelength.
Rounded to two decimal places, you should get 5786.07 angstrom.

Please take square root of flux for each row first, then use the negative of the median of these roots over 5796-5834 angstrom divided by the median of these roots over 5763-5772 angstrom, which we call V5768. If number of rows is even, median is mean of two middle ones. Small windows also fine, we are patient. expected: -1.06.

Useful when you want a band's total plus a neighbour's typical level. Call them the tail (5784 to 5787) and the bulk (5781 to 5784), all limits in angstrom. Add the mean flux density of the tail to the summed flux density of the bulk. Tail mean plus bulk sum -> 22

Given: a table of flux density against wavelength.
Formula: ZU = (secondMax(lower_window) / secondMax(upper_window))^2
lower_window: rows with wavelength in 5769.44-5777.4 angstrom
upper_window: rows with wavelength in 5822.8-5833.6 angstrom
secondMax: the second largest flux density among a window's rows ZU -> 0.85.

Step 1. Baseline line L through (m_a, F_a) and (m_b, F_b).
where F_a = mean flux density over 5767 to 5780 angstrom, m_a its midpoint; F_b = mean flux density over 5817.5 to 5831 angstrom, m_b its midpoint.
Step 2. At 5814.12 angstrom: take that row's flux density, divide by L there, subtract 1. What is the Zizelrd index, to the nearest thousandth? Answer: -0.074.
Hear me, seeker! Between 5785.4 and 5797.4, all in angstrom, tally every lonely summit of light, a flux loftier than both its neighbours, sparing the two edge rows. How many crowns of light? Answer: 1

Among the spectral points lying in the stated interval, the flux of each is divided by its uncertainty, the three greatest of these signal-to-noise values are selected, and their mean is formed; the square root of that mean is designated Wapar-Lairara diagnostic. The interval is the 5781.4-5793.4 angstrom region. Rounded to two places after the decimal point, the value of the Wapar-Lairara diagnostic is 3.44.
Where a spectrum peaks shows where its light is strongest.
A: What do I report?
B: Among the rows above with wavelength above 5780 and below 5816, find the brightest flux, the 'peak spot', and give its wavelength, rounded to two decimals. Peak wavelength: 5796.74 angstrom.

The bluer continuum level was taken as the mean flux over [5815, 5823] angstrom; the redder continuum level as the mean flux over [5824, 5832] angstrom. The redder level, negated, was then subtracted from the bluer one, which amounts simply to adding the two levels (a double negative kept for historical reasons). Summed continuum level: 15.2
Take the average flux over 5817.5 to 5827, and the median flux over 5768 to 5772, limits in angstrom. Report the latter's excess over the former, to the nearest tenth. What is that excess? -1.2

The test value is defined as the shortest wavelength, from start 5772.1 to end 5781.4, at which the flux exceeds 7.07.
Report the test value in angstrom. 5774.09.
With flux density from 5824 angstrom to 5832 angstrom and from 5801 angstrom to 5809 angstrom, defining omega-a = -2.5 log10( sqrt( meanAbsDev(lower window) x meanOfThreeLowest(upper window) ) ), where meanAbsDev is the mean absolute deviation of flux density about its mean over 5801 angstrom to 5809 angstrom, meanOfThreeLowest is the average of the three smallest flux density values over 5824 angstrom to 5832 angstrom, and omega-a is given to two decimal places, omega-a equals -0.65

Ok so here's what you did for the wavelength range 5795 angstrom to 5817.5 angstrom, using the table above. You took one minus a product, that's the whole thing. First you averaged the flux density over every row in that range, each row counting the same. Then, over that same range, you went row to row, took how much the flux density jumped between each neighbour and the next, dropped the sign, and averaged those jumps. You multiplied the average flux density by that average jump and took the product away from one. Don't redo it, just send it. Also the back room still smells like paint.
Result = -3.63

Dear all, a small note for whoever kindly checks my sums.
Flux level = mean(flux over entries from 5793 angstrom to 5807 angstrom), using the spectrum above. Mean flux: 7.93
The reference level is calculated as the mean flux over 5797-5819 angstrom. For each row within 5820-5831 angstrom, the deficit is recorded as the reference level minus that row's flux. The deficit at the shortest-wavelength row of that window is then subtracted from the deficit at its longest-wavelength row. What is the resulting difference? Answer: 1.1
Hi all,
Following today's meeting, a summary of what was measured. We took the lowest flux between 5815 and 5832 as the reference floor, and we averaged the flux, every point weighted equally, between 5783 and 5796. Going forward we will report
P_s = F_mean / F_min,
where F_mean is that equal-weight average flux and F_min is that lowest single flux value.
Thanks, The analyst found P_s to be 1.18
